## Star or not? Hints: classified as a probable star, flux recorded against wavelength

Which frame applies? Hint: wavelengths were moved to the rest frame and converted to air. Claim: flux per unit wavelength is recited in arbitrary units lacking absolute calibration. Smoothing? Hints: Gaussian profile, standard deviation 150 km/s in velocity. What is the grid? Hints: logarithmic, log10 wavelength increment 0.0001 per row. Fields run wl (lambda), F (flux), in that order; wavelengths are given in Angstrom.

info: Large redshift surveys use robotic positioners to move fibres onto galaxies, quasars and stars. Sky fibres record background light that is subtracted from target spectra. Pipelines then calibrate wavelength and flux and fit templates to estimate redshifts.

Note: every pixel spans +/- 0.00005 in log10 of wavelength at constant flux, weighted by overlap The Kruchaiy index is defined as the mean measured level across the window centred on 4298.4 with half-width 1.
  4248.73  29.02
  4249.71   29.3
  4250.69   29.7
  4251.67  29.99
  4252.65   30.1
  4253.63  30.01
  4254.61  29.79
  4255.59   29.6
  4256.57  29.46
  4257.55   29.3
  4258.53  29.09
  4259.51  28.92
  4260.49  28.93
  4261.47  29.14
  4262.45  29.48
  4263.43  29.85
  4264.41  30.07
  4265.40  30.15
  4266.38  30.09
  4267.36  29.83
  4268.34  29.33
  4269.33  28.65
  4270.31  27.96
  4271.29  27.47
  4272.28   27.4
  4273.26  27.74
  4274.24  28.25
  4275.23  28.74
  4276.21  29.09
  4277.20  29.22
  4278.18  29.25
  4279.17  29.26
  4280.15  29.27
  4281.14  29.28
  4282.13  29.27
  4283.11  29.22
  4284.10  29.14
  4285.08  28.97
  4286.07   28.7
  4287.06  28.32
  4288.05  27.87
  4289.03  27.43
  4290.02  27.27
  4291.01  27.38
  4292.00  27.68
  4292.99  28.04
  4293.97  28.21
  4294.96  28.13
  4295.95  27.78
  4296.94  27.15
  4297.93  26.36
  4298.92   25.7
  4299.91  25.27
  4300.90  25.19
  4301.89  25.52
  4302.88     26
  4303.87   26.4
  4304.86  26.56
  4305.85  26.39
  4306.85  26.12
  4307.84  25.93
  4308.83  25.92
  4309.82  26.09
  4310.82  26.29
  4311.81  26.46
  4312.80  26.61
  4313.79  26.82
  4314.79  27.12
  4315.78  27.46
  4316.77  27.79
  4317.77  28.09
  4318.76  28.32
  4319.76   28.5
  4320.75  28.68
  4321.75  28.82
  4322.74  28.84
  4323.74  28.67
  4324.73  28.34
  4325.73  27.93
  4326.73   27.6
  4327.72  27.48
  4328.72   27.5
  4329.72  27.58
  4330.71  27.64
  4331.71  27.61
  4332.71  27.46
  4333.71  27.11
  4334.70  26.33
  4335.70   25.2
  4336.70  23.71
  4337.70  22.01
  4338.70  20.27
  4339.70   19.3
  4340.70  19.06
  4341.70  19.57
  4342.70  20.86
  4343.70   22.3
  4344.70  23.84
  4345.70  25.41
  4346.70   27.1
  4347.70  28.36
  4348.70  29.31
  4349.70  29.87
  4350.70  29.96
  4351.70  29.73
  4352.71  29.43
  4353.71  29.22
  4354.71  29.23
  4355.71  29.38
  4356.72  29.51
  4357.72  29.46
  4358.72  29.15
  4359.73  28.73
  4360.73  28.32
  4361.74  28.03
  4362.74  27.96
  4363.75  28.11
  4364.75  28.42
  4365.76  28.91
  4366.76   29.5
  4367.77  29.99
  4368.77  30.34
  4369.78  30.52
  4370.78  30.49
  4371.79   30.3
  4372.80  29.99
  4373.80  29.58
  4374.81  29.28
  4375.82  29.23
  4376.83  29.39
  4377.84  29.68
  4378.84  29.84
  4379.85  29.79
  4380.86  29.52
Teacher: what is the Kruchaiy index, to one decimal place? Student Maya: 26.0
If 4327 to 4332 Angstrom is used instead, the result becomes 27.6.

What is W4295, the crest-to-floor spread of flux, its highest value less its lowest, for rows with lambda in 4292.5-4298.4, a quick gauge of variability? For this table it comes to 2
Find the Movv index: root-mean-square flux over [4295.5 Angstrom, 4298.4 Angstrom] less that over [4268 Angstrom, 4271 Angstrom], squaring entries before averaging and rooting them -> -1.5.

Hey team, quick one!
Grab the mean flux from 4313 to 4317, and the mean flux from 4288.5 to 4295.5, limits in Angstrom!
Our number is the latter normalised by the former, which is 1.02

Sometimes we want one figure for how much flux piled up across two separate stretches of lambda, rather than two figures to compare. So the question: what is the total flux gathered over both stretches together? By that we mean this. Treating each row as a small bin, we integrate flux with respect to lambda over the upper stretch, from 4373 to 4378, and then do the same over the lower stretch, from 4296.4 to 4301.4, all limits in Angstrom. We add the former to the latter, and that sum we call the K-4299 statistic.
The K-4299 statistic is 277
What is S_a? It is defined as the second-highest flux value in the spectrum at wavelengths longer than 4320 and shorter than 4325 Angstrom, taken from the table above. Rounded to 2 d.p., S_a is 28.82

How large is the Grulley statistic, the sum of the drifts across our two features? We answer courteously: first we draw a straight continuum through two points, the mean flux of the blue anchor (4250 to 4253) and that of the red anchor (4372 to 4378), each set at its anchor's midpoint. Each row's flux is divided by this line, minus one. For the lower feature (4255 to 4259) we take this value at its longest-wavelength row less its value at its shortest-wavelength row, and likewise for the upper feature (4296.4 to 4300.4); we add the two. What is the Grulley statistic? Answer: -0.08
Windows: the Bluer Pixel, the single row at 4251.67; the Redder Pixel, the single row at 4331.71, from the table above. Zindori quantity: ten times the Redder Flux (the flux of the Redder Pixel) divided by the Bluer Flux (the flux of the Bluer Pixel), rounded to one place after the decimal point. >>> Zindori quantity 9.2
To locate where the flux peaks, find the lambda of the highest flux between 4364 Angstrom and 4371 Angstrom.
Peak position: 4369.78 Angstrom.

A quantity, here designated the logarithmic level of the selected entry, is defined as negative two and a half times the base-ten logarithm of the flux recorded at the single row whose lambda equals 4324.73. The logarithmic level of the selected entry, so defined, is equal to -3.63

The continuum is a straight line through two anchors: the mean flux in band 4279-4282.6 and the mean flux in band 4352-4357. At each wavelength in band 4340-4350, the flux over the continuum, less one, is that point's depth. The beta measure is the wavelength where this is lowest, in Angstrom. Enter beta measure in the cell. 4340.70 Angstrom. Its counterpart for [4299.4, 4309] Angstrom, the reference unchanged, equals 4300.90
